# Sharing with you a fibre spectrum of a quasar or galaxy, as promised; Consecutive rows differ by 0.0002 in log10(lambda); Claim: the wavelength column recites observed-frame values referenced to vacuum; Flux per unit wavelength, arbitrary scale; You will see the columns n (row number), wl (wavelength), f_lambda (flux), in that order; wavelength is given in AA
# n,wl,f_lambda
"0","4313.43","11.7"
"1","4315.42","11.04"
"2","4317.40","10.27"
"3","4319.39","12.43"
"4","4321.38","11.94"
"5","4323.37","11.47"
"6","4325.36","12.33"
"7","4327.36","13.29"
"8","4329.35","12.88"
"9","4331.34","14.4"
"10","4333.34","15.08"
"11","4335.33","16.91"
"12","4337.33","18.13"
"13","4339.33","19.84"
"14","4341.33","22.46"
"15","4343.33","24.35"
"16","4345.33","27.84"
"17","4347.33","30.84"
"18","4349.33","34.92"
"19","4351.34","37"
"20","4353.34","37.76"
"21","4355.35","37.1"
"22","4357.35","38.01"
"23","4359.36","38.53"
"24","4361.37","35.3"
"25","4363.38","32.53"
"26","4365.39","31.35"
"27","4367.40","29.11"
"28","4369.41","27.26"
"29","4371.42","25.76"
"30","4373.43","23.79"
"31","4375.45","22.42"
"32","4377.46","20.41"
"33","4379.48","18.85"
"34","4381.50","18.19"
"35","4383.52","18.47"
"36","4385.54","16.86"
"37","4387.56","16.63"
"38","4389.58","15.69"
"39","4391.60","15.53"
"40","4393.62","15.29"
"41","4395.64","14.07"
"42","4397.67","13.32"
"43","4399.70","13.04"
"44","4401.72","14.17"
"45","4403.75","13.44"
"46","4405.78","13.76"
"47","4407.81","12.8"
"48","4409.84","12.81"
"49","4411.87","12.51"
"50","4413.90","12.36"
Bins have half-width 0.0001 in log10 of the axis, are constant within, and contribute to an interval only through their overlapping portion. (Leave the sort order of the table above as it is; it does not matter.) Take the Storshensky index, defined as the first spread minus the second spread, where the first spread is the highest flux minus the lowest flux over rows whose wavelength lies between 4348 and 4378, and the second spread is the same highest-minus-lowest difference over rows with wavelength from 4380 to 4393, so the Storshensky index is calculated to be 15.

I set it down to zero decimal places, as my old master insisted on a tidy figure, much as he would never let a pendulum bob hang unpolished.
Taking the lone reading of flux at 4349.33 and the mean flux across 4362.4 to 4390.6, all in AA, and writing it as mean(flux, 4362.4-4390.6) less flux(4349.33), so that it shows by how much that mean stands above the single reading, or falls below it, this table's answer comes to -12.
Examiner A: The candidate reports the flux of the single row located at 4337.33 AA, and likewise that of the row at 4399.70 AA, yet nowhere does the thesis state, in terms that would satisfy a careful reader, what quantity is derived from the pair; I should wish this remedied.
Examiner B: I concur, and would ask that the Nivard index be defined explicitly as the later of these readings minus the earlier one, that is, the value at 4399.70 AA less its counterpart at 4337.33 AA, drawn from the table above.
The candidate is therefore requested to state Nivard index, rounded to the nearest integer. -5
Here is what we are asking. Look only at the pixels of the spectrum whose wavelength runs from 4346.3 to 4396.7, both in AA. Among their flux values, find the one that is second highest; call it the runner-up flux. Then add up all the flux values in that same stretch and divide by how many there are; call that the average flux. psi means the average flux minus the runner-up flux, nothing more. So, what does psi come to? -12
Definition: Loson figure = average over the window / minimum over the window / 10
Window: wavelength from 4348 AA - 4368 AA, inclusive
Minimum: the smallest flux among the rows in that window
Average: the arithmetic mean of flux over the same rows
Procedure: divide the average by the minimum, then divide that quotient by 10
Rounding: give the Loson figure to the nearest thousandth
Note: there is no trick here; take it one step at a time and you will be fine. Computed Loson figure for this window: 0.121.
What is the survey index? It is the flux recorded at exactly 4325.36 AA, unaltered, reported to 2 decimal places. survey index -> 12.33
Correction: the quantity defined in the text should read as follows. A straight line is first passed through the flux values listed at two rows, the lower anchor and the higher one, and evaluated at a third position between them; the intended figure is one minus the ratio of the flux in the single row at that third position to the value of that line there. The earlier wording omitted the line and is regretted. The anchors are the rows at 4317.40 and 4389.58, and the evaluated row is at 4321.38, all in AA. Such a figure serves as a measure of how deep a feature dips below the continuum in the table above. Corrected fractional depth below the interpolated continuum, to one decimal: -0.1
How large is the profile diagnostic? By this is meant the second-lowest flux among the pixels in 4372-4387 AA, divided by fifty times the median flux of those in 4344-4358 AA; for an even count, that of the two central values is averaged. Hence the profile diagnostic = 0.010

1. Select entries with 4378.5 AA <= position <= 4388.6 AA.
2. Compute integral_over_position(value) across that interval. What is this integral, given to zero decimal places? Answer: 180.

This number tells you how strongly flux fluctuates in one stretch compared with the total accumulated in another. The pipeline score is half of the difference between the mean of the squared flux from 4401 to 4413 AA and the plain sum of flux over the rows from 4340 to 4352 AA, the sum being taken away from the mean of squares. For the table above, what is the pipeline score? -1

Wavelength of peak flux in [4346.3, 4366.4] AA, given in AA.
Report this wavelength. 4359.36 AA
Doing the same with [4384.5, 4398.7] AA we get 4385.54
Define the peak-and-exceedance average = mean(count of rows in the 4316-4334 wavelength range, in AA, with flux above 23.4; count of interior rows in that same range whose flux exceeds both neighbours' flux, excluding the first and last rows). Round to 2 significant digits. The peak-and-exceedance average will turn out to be 1.0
